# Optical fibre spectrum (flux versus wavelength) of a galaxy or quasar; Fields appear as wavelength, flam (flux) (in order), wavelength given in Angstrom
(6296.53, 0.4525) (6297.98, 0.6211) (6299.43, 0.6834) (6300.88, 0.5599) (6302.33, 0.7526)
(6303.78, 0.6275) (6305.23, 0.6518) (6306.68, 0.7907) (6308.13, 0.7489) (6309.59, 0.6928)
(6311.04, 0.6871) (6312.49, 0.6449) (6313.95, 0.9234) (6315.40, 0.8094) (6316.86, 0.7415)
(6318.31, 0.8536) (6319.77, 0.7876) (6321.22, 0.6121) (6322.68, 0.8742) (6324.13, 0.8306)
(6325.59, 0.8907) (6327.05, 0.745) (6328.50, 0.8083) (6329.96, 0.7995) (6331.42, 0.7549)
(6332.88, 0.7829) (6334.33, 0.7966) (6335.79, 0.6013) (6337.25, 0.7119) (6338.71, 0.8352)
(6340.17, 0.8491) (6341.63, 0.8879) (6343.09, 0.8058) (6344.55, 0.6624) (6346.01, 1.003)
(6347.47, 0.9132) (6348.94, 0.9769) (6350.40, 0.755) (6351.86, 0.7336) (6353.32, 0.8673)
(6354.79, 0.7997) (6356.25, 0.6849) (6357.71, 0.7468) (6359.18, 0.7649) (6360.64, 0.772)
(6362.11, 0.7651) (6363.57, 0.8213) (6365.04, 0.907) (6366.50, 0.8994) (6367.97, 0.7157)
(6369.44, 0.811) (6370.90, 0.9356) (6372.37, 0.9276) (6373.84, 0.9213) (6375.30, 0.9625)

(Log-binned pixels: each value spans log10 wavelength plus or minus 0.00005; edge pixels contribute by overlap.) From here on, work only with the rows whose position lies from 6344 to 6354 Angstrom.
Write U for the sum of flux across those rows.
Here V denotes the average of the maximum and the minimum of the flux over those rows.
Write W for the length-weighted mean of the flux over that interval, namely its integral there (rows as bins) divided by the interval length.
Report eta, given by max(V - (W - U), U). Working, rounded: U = 5.91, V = 0.833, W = 0.85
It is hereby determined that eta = 5.9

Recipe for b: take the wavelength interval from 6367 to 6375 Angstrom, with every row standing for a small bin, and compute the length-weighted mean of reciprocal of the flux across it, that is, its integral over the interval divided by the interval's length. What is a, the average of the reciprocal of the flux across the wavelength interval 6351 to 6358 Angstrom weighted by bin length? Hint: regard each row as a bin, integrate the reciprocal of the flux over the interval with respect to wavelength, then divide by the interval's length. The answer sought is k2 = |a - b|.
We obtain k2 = 0.15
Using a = 1.31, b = 1.16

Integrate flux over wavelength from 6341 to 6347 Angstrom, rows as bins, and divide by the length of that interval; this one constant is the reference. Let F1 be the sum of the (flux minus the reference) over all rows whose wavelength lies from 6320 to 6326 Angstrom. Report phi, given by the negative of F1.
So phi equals 0.16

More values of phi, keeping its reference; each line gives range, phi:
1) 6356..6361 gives 0.40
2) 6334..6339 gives 0.43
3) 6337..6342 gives 0.09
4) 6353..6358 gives 0.27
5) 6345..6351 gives -0.28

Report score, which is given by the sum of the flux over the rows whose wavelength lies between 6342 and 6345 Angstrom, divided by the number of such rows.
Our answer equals 0.73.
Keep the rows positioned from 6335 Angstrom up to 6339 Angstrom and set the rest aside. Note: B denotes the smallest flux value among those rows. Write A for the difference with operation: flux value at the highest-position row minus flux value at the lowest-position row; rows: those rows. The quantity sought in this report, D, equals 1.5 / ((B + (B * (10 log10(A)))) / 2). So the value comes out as -0.94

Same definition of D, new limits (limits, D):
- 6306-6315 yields -0.60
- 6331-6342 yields -0.64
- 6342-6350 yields -0.68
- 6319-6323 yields -0.51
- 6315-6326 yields -0.50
